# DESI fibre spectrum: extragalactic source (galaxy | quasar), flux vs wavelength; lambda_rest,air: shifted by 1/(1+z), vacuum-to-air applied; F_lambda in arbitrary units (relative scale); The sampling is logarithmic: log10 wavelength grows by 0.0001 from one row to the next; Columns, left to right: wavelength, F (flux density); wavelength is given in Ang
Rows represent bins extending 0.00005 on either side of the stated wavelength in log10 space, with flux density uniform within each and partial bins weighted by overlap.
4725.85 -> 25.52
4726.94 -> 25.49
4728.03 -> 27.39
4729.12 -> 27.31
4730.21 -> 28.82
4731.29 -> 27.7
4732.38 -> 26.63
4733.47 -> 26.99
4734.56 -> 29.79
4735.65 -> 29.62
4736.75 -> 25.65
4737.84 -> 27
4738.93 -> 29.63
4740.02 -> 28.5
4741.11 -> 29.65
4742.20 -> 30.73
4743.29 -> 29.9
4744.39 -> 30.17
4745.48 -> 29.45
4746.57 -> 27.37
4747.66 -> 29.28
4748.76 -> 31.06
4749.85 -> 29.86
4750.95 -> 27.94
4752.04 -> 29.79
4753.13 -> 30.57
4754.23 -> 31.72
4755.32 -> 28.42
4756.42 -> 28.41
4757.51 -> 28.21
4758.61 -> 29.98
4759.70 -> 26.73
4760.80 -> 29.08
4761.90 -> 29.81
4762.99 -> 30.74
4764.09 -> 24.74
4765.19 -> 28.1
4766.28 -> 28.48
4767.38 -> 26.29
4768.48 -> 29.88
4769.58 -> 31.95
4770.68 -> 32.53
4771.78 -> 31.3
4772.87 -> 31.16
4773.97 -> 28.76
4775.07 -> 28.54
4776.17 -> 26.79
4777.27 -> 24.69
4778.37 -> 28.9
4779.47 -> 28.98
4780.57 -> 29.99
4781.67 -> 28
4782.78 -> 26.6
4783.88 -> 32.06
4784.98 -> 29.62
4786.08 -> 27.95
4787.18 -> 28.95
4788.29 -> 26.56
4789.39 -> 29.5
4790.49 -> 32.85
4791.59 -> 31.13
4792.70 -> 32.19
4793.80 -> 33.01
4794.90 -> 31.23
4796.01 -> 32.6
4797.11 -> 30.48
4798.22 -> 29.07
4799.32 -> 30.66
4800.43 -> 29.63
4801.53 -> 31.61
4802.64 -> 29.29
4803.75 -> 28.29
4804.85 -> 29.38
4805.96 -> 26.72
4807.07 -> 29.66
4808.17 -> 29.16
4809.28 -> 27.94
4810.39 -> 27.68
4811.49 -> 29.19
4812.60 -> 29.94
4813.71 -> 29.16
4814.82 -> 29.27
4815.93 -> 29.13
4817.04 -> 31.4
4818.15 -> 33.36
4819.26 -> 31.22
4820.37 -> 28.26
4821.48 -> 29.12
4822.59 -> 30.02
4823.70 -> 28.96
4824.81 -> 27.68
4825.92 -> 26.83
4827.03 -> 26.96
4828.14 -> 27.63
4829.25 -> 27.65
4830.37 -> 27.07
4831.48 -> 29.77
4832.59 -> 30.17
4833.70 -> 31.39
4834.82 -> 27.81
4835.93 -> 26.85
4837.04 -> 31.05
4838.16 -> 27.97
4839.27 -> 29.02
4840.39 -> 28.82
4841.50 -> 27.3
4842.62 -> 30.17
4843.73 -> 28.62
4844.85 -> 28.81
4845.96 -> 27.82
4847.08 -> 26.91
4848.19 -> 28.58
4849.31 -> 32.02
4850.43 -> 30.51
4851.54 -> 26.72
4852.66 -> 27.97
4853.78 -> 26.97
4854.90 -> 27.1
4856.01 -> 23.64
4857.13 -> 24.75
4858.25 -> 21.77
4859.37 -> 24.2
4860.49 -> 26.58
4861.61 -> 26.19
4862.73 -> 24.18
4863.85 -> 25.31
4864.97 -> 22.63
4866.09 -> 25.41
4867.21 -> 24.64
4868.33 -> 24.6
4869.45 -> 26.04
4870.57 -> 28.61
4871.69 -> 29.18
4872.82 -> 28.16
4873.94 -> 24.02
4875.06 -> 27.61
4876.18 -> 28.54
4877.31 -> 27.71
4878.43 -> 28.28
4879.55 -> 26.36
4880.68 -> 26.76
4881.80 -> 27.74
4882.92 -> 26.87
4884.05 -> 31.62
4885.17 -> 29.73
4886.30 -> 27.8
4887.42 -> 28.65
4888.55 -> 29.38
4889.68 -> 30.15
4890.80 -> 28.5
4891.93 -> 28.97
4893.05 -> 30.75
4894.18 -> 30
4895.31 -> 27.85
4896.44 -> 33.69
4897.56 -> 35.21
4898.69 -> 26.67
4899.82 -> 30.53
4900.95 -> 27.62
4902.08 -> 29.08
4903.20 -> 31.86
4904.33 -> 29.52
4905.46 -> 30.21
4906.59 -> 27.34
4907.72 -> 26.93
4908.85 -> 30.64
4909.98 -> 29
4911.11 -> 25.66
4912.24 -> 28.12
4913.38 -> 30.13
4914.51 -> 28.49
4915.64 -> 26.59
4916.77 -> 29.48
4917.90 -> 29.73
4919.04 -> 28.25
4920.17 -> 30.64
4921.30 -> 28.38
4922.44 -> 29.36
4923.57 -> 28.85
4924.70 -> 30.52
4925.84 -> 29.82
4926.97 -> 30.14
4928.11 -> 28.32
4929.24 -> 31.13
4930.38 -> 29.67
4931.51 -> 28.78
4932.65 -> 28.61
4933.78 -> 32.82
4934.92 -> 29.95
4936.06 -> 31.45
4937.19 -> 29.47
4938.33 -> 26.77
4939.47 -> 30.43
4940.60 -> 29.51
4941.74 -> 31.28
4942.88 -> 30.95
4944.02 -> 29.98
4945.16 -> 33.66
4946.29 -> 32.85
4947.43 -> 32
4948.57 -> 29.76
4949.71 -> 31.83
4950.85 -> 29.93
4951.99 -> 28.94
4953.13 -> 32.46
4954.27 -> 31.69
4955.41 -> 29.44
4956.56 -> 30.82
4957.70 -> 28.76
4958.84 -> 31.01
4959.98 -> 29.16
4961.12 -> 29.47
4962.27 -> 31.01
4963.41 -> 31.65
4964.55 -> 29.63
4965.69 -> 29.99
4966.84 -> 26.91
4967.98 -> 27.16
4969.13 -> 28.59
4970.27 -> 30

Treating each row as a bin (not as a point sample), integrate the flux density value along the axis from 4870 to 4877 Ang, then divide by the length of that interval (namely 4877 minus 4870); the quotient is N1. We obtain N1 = 27.7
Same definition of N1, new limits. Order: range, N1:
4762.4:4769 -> 28.1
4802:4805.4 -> 29.0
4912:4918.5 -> 28.7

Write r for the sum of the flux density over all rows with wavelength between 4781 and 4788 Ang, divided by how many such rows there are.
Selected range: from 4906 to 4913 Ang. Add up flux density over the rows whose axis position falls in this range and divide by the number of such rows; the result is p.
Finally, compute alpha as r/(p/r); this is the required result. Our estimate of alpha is 29.8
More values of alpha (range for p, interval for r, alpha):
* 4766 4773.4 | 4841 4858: 25.7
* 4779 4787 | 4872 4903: 28.6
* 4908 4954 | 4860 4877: 22.8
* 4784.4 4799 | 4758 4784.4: 27.5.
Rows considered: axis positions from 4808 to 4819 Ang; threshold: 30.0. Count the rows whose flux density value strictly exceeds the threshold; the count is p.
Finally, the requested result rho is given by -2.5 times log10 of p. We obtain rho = -0.8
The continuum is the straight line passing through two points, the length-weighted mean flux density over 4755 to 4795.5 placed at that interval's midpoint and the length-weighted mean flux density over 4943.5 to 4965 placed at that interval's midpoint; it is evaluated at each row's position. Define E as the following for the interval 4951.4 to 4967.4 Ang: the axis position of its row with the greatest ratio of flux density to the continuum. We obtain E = 4953.13 Ang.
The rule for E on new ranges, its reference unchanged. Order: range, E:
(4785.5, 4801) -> 4793.80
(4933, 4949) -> 4945.16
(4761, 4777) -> 4770.68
